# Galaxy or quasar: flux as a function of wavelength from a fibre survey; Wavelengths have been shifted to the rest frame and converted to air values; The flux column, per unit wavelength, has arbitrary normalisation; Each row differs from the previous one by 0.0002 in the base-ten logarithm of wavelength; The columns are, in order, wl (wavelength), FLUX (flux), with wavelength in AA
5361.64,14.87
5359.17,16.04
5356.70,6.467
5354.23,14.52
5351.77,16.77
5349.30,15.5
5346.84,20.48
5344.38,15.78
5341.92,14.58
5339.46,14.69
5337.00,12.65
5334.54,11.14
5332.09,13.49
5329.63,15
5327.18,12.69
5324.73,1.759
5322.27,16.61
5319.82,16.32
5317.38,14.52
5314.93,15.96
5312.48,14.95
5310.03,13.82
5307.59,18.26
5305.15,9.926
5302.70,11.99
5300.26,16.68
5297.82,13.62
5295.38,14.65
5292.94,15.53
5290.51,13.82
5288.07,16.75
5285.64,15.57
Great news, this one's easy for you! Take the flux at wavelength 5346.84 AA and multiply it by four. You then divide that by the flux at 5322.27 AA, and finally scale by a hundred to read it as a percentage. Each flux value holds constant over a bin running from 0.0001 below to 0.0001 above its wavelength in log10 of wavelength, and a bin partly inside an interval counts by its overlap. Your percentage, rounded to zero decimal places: 493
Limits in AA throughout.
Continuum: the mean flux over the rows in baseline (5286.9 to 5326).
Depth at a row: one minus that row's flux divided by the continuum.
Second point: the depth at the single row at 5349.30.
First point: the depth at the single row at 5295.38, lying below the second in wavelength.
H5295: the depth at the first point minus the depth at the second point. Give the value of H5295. 0.060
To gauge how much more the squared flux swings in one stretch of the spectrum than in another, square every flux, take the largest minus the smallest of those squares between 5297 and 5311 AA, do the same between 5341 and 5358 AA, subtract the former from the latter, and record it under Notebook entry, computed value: 143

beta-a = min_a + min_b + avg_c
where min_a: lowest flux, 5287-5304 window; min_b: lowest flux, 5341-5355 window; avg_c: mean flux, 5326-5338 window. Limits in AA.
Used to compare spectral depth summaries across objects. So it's 39.5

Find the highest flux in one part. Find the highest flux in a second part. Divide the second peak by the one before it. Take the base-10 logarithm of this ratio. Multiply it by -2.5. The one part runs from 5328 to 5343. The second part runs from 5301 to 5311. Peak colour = -0.2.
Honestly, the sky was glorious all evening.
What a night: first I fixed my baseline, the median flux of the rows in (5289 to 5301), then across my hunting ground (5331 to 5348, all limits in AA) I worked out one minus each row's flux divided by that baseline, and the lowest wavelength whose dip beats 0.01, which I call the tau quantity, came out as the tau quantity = 5332.09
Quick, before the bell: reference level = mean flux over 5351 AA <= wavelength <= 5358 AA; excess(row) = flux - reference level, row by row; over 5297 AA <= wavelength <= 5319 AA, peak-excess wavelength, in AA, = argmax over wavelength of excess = 5307.59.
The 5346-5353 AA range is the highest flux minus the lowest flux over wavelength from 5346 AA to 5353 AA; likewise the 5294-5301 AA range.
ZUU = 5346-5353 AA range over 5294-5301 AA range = 1.6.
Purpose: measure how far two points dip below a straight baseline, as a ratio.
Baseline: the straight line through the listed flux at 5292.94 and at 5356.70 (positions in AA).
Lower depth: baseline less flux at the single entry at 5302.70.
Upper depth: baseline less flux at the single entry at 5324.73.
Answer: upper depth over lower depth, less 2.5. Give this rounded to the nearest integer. 2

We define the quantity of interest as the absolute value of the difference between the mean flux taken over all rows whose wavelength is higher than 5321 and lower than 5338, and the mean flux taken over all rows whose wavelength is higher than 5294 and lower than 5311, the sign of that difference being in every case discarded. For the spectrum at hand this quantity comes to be 2.2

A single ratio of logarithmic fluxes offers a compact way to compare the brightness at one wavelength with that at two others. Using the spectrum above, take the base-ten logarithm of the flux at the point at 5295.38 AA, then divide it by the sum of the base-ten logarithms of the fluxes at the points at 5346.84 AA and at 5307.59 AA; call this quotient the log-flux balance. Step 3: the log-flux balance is 0.45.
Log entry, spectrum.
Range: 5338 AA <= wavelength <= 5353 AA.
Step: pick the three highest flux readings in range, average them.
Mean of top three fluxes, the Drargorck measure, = 17.7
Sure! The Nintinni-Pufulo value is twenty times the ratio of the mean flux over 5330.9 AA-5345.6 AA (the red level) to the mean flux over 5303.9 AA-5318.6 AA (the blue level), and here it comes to 18.8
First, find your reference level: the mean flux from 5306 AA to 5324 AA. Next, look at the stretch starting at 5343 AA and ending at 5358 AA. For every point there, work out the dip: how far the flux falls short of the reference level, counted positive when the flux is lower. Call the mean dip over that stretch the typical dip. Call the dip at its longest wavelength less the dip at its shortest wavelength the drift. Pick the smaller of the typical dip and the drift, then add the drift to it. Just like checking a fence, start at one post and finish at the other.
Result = 10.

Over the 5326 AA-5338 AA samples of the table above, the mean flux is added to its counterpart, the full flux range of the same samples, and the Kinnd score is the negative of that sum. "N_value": -17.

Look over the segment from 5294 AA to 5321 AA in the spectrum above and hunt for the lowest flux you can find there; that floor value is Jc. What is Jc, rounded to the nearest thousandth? 9.926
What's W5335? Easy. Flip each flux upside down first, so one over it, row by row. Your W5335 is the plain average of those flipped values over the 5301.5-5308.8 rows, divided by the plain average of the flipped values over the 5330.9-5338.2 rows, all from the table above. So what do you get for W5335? 0.98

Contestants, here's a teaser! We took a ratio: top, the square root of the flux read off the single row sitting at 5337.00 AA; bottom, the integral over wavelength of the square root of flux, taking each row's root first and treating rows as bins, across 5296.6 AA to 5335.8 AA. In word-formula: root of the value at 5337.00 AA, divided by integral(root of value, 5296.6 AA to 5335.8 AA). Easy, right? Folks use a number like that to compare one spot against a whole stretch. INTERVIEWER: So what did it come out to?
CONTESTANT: 0.0251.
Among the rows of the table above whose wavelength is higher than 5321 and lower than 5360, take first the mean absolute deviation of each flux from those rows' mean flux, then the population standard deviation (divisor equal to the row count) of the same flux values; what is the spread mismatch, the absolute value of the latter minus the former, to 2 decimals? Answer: 1.27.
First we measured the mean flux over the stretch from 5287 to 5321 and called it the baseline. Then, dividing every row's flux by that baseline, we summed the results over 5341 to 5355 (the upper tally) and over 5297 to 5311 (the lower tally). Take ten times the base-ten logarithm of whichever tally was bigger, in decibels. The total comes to 8.2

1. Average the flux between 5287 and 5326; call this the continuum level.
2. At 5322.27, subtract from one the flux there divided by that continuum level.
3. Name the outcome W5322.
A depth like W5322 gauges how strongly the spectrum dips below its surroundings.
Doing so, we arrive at -0.18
